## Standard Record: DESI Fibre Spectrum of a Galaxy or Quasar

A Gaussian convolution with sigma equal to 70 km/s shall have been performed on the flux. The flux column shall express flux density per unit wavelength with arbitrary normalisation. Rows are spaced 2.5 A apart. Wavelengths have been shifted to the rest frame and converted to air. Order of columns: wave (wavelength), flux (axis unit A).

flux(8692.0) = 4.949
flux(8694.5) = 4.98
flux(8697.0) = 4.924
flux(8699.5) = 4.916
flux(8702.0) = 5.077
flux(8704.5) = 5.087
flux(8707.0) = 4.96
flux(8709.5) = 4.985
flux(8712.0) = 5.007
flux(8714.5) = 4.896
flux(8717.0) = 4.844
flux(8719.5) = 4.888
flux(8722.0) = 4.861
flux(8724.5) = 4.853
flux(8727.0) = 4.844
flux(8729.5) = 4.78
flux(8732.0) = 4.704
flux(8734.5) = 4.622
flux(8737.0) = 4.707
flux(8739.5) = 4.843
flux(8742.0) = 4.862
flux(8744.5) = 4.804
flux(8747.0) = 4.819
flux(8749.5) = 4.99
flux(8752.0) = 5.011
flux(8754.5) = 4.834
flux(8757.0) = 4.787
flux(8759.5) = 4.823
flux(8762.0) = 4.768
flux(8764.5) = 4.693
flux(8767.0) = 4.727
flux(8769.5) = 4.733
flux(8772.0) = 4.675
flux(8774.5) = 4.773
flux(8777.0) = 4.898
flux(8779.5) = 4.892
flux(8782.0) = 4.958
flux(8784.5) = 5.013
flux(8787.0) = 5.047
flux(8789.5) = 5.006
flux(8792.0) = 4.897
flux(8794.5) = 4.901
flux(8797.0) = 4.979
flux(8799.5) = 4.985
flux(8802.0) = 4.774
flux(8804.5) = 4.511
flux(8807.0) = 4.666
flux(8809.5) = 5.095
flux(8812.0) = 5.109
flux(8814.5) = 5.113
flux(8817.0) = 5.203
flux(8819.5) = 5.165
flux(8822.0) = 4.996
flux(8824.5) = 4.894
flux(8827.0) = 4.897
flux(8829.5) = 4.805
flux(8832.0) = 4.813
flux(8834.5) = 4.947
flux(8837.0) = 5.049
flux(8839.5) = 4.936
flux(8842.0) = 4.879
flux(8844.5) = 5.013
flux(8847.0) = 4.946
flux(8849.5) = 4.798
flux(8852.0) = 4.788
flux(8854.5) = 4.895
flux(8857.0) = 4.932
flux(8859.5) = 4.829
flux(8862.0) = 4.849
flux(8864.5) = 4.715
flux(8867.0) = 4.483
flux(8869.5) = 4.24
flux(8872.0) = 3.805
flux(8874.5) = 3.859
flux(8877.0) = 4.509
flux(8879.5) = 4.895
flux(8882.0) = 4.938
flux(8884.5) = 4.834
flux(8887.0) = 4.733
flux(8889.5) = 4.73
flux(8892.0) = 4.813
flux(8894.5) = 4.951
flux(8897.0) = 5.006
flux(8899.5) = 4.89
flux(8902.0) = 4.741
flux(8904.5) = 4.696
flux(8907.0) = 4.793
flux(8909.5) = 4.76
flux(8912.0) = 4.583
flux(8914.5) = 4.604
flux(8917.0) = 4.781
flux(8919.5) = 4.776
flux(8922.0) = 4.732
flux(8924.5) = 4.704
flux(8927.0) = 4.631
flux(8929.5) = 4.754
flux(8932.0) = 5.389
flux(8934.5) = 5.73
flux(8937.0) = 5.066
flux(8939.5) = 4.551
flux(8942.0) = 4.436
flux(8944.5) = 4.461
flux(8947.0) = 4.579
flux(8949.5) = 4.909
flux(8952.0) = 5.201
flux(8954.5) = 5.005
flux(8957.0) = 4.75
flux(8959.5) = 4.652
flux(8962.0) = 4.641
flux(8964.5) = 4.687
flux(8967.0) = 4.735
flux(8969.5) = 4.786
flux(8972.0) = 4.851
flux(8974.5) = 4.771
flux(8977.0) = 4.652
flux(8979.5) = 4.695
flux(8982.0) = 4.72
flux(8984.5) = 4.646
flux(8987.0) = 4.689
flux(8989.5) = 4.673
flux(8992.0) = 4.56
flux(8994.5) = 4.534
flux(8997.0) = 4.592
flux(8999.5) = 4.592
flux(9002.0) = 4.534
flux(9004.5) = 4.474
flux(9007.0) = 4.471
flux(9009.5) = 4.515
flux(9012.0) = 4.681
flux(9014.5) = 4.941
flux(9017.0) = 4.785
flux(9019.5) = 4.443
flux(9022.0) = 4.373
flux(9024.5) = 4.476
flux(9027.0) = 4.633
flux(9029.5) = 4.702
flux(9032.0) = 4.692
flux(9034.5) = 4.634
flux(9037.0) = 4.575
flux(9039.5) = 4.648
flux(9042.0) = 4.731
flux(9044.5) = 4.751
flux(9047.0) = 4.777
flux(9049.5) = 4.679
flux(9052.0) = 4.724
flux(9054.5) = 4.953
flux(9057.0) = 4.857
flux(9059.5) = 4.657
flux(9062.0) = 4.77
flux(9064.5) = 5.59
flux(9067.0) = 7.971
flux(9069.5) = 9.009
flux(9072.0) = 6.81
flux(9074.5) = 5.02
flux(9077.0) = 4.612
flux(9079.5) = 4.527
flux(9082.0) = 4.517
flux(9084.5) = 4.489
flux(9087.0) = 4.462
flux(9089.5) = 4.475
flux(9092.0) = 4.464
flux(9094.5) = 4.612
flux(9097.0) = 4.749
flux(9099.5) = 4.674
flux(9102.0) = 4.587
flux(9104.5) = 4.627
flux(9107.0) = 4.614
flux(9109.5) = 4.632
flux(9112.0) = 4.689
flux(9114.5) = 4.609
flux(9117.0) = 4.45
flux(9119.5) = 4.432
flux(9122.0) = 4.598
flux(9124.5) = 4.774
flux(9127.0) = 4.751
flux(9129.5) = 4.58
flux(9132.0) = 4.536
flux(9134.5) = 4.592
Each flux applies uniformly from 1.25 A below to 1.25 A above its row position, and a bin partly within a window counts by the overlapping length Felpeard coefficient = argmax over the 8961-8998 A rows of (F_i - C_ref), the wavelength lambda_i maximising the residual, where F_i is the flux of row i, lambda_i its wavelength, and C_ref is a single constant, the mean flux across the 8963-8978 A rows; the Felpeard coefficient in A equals 8972.0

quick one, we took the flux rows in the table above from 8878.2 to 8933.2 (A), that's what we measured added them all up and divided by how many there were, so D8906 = 4.81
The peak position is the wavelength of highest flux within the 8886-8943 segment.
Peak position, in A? 8934.5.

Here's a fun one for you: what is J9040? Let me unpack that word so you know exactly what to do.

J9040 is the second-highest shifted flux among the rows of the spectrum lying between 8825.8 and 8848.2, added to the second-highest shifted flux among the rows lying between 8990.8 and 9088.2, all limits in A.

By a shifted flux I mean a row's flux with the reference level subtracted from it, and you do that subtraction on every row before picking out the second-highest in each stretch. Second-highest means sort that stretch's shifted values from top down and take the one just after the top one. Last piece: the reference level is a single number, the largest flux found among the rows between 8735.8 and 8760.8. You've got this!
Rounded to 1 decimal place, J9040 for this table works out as 3.0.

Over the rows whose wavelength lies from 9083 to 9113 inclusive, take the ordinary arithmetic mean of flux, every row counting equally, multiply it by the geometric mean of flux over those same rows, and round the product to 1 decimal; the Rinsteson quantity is 21.1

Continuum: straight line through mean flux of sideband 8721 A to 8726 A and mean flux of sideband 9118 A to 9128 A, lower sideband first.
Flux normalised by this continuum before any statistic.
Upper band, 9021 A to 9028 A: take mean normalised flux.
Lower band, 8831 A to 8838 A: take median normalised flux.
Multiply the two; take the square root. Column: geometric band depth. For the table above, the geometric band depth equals 0.99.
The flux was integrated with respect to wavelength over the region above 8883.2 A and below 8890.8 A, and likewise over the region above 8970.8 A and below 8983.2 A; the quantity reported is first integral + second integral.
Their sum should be 95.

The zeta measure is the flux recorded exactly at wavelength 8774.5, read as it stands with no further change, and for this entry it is 4.773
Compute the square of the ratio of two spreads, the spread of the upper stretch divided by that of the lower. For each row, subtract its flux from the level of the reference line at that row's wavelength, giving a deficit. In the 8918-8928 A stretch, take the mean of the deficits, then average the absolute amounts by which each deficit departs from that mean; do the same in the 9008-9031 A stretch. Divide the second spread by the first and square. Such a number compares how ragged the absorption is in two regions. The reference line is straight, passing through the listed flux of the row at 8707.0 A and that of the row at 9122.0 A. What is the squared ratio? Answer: 13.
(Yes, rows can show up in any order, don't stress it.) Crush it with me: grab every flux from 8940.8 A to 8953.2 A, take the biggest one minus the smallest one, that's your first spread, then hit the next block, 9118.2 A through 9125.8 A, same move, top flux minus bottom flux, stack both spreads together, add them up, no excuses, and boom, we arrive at 1.1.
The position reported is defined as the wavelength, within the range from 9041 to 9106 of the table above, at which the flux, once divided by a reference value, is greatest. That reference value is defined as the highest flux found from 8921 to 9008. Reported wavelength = 9069.5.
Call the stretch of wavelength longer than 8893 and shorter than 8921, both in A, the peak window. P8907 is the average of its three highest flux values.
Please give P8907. 4.95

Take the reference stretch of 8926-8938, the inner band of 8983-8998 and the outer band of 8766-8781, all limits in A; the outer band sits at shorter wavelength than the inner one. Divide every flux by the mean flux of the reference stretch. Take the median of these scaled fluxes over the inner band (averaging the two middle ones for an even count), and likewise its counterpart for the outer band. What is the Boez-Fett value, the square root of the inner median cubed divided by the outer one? 0.89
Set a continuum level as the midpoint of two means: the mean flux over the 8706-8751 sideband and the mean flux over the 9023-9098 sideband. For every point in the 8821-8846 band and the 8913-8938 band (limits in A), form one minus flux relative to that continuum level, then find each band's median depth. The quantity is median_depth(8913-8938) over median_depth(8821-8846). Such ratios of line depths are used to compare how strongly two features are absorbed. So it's 10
